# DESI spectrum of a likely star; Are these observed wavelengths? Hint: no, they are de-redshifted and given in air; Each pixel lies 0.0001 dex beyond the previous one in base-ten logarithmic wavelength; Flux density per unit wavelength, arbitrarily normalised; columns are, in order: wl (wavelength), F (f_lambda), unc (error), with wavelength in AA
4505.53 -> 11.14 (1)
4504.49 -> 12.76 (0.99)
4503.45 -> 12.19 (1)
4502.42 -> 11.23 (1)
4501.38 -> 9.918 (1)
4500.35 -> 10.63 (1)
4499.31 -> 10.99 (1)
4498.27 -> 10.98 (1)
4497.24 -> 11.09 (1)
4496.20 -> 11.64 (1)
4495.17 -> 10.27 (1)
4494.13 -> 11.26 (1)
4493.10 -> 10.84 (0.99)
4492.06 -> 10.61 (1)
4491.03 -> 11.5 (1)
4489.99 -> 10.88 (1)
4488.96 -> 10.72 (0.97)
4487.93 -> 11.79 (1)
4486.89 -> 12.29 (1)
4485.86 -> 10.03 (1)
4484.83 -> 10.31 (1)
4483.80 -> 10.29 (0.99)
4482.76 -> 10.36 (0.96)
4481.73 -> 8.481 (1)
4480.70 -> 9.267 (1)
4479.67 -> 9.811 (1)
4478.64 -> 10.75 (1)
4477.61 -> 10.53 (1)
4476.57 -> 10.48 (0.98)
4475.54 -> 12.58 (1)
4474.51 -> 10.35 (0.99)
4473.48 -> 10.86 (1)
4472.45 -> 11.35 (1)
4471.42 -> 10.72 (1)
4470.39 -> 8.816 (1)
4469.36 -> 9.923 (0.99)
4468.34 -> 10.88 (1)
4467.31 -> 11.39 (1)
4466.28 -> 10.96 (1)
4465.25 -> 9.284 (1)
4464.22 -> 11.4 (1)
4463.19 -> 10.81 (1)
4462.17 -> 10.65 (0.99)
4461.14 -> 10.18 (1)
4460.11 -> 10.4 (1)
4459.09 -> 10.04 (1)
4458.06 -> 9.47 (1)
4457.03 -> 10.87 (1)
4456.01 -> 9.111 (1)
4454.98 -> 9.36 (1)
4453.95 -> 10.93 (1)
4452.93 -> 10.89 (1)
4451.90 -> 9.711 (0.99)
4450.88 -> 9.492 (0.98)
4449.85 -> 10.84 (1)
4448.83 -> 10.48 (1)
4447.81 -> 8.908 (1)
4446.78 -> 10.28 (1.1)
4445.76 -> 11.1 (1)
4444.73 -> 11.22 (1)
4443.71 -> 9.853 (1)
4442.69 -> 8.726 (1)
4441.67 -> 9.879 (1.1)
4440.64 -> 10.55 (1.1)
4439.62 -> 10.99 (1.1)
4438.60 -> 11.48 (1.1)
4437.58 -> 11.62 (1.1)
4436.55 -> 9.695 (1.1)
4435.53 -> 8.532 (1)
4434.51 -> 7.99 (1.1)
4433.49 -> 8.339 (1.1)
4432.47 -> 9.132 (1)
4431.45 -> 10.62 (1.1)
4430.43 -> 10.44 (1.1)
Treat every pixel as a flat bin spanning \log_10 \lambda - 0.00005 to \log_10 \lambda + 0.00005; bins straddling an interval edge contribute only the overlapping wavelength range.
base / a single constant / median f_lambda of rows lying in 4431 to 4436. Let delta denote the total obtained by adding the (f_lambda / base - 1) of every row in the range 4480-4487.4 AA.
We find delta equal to 1.3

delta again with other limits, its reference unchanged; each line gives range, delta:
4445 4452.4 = 1.3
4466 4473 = 1.7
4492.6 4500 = 2.0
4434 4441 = 1.3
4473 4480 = 1.8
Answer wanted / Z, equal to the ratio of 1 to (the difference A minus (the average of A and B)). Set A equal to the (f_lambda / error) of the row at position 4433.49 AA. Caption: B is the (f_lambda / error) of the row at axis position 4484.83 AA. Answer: -1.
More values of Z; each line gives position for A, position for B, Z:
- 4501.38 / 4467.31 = -1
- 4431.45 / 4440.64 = 31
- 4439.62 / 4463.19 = -2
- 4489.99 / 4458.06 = 1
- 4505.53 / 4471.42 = 5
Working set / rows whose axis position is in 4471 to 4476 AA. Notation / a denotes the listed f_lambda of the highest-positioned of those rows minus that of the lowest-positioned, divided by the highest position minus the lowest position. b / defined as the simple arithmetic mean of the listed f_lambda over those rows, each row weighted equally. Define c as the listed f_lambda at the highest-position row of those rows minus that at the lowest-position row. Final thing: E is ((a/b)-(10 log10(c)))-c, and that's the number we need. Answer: -5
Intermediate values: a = 0.45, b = 11.2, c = 1.86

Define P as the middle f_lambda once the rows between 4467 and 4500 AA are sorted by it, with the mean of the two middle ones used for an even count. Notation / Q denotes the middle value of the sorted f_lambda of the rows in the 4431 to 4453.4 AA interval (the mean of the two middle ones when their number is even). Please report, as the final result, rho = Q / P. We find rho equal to 0.94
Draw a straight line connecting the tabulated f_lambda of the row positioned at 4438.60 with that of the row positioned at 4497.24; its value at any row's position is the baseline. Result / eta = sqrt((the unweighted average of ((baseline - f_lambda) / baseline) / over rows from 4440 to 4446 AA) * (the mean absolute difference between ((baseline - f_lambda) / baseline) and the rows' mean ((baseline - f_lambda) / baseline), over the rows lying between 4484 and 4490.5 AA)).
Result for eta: 0.081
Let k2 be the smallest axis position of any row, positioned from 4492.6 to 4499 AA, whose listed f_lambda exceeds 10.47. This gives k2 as 4493.10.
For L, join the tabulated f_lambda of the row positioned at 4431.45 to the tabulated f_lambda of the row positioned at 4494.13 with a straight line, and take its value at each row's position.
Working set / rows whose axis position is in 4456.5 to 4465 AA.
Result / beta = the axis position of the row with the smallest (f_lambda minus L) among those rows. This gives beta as 4458.06 AA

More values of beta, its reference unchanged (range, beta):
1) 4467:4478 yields 4470.39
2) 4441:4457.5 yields 4442.69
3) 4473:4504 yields 4481.73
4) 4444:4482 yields 4481.73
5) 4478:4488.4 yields 4481.73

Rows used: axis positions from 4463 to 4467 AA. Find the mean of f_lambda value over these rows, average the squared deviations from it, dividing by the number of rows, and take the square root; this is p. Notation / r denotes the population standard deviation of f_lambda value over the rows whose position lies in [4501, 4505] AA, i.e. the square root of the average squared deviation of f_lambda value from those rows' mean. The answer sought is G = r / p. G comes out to 1.3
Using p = 0.80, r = 1.1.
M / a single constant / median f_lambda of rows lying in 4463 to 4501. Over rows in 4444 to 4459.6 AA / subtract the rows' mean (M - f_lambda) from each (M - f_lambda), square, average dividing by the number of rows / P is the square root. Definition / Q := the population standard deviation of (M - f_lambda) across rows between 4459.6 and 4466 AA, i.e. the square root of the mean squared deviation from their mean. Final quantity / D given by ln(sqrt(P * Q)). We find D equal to -0.36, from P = 0.76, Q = 0.6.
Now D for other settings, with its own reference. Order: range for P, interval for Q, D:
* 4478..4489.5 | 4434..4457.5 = 0.00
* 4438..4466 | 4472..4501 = -0.23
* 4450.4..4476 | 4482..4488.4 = -0.15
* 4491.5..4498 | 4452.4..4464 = -0.63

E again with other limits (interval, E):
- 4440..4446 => 2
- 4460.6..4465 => -2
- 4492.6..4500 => 8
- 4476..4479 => 5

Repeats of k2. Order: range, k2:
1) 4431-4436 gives 4431.45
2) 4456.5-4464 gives 4457.03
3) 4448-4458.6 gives 4448.83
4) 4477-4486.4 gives 4477.61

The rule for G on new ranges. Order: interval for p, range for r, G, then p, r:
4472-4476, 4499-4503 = 0.6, 0.83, 0.5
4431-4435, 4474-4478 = 0.9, 1.01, 0.9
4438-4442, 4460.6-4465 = 0.7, 0.59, 0.4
